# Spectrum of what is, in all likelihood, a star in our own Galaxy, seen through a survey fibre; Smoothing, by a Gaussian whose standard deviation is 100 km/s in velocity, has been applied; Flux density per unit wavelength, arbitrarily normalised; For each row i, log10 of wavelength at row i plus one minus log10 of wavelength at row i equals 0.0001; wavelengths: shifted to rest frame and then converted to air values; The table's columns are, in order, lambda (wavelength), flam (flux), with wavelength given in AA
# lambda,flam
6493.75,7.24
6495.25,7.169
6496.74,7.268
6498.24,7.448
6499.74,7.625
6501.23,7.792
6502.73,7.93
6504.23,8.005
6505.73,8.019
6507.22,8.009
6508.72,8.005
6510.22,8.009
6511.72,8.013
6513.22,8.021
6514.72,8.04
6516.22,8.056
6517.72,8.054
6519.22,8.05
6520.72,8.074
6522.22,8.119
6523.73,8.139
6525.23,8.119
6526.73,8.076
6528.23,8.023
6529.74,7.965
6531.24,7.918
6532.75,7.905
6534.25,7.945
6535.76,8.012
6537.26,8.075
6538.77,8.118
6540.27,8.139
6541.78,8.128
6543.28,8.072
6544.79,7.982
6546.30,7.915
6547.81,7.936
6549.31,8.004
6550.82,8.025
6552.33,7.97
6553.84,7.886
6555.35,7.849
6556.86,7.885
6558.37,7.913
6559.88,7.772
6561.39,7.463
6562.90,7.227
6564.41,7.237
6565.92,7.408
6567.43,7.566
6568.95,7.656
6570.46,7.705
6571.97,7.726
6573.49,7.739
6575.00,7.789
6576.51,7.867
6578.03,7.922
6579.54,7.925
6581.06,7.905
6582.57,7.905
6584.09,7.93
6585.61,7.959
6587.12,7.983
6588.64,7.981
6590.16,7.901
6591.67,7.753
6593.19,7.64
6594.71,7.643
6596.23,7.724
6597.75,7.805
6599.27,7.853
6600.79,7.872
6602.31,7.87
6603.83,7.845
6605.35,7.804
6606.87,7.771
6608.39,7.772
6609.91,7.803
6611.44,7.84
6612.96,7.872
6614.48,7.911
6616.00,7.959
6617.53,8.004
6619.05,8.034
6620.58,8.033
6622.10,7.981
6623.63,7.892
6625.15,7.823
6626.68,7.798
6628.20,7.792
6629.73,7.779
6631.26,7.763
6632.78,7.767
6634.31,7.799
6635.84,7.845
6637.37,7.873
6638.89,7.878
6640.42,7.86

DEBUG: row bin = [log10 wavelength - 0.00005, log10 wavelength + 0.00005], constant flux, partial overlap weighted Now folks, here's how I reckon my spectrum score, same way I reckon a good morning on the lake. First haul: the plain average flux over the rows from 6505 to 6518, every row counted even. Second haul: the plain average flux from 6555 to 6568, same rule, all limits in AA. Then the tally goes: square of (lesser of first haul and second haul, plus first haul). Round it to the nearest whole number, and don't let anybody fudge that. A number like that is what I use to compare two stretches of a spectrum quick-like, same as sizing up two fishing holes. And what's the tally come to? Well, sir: 244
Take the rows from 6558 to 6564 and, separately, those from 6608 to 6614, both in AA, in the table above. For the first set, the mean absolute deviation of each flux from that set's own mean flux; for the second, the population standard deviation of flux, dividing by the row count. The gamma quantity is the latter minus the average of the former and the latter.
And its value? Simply -0.106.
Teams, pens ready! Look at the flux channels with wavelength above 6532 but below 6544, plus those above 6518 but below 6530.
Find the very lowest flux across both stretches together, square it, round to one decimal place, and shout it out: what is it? 62.5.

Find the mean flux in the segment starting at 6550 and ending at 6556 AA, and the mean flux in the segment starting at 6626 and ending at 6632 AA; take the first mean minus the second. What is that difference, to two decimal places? 0.15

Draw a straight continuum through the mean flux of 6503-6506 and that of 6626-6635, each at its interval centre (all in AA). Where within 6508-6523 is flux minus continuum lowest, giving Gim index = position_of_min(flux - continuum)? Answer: 6508.72 AA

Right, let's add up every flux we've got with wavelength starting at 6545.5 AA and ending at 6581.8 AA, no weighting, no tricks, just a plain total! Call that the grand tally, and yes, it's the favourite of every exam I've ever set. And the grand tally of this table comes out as 186.3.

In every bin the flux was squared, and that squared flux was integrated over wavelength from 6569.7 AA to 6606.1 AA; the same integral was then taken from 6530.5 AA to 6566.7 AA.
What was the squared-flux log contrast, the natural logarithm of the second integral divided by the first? 0.00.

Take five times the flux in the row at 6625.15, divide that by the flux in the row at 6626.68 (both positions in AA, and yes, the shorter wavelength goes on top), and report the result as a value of 5.02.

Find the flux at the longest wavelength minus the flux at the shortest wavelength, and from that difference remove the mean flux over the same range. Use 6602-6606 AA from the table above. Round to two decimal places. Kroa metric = -7.91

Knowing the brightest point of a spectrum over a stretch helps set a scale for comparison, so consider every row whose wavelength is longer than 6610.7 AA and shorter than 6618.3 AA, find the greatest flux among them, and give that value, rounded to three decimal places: 8.004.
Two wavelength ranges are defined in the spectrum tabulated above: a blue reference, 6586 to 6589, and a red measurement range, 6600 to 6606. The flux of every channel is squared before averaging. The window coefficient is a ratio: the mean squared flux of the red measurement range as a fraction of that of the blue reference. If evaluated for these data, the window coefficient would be 0.967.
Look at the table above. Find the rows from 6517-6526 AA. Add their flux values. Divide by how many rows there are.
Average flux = 8.09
